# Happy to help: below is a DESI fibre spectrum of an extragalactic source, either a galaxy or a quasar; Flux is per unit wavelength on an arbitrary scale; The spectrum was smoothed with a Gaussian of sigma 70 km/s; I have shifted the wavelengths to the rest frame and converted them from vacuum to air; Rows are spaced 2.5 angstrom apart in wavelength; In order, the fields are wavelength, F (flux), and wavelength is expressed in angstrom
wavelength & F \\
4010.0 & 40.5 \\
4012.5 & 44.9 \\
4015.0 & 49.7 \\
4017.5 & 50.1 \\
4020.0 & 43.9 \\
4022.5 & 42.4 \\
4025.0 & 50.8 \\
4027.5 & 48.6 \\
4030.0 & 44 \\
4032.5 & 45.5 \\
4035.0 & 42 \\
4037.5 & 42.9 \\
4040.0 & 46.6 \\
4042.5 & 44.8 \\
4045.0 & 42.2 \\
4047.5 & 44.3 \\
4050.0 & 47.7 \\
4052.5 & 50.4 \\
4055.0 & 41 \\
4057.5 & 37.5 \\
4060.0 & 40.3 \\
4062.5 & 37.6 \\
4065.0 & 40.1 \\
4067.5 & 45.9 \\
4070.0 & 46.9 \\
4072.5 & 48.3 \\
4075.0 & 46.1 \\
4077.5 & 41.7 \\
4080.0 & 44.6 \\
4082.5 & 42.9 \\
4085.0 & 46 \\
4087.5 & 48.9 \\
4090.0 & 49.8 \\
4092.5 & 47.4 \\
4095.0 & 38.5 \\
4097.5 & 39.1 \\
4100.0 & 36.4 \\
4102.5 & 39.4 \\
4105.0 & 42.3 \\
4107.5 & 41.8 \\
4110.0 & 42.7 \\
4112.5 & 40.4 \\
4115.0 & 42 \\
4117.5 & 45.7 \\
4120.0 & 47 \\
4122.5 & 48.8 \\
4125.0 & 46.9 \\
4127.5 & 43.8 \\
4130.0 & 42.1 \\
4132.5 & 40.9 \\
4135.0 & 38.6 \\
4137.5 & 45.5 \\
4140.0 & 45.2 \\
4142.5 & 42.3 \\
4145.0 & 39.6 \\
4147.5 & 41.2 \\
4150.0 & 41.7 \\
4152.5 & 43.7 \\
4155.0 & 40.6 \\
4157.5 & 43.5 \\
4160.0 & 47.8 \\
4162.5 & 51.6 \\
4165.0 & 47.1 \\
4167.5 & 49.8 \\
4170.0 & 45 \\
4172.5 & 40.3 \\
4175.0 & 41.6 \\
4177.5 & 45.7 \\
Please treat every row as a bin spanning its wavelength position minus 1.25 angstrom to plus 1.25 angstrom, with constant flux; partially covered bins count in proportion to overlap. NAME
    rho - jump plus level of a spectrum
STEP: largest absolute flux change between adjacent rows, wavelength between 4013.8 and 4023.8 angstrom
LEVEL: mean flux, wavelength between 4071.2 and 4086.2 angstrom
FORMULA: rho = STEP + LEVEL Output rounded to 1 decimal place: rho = 51.1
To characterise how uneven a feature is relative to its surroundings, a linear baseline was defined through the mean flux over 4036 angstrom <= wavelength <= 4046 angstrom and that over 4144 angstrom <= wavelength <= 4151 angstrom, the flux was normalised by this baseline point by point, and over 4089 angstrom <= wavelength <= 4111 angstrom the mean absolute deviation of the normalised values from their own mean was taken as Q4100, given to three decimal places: 0.076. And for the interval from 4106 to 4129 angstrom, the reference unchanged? 0.061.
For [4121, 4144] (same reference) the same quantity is 0.060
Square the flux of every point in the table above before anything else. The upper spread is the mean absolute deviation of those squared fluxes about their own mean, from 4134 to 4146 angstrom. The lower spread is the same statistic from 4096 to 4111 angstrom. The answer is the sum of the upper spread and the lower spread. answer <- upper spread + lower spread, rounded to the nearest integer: 371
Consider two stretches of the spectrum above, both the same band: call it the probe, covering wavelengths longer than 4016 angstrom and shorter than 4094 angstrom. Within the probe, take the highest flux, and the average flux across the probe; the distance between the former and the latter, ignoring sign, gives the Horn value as 5.9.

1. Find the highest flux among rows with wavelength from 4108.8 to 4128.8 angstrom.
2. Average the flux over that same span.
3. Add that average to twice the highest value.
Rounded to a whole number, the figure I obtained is 142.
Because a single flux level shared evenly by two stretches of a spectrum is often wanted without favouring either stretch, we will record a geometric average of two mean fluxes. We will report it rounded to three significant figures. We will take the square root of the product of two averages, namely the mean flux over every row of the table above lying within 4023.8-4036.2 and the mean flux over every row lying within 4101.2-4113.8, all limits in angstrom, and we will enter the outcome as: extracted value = 43.7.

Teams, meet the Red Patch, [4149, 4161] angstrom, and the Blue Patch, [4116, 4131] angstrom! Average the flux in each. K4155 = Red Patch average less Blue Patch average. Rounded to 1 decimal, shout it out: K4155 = -2.3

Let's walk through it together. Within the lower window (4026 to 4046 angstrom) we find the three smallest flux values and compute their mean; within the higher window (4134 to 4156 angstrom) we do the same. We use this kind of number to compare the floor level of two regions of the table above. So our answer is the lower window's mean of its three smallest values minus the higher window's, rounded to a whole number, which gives 3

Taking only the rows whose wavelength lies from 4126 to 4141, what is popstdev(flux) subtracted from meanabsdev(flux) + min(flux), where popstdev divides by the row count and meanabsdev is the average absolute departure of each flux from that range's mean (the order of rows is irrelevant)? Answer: 38.3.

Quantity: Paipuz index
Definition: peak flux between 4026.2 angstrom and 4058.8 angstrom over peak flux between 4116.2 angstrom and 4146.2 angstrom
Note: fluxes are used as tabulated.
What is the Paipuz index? 1.03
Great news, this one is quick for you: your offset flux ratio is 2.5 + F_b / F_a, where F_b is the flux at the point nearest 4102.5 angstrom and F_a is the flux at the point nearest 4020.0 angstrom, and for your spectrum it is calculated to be 3.40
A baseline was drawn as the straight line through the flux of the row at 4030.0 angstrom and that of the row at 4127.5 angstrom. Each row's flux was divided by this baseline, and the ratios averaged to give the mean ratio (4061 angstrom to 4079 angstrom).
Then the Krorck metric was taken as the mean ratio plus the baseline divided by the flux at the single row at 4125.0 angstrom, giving 1.93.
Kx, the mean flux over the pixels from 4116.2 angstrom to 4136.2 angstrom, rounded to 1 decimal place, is 44.2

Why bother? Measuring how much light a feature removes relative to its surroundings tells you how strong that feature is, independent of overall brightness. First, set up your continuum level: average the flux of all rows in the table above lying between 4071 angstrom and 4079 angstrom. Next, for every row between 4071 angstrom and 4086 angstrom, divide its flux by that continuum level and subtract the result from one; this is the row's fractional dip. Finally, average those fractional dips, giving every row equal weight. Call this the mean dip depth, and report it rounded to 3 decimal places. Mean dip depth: 0.010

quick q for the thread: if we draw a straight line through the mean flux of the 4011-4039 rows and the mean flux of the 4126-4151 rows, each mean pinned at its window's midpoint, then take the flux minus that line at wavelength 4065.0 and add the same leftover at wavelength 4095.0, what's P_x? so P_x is -10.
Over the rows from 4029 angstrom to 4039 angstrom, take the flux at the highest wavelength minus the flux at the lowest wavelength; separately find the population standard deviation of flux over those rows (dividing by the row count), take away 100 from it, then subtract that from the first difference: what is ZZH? 98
